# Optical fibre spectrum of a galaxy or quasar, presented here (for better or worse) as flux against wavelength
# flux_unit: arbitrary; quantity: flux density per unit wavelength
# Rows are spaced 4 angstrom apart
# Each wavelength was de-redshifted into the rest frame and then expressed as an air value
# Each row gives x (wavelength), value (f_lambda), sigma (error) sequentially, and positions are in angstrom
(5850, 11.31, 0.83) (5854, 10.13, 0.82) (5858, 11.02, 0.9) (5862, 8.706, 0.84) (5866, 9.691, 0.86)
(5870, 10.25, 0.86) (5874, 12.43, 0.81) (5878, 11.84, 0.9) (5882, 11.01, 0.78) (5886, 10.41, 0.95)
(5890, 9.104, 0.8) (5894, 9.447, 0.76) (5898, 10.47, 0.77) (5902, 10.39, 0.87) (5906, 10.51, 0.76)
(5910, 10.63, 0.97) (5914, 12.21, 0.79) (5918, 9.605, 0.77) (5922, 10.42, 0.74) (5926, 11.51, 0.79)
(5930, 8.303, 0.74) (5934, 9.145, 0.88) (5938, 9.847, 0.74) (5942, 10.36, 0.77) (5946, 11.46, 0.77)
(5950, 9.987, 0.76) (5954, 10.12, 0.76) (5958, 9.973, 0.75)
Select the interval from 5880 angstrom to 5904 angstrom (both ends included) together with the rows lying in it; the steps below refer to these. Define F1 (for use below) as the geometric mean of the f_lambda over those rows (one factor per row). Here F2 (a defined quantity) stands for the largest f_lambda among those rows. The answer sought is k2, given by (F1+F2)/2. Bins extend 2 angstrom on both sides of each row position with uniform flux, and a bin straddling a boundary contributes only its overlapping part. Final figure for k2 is 10.6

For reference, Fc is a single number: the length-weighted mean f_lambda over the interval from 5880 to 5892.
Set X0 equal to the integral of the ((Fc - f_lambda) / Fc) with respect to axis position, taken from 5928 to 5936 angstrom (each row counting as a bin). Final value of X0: 1.1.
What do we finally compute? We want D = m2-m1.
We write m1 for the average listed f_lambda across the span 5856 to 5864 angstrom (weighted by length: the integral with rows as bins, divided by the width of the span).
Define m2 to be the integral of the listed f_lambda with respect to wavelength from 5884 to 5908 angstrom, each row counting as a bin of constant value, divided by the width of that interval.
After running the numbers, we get 0.2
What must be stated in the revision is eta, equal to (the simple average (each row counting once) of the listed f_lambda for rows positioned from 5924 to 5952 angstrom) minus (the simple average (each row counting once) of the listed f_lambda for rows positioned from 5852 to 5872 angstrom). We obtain 0.1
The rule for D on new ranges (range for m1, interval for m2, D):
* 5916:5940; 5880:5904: 0.3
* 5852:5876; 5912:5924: 0.4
